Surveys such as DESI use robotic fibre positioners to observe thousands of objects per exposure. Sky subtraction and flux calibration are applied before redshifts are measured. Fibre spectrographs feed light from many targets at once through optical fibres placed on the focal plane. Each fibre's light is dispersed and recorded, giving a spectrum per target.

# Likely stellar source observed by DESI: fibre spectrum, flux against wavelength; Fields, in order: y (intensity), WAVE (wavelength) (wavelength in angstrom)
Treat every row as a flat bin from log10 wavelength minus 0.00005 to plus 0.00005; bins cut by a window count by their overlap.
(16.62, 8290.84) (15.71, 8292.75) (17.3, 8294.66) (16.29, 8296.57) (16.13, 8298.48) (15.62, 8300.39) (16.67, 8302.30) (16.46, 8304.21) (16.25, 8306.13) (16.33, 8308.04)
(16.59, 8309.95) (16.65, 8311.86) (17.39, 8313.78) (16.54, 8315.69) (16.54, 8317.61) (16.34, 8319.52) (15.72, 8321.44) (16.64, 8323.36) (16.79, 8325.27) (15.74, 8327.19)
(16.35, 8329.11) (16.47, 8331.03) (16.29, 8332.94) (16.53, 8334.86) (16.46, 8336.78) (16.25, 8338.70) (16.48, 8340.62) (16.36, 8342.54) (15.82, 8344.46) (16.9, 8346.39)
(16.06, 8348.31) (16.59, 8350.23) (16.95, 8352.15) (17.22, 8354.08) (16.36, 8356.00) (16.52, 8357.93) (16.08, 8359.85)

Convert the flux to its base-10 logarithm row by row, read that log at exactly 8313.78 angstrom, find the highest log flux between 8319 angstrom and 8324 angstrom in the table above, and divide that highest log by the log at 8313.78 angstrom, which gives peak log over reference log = 0.98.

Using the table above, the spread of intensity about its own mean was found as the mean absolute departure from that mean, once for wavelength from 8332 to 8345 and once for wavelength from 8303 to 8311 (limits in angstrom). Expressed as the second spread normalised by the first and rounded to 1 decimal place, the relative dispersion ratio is 0.7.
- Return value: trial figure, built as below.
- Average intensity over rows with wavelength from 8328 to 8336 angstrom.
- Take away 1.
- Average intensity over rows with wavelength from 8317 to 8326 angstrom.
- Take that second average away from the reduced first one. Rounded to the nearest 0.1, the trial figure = -1.0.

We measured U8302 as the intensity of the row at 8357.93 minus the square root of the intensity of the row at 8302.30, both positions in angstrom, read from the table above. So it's 12.4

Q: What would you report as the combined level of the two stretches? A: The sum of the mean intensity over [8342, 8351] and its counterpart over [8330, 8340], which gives 32.7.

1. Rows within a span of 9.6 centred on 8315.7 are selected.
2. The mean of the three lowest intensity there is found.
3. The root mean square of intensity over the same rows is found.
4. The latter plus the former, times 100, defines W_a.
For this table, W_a 3317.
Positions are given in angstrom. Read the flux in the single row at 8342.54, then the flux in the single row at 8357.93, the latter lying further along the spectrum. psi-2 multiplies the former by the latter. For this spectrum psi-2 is 270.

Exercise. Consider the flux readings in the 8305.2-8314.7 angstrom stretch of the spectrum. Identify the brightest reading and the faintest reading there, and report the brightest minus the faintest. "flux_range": 1.14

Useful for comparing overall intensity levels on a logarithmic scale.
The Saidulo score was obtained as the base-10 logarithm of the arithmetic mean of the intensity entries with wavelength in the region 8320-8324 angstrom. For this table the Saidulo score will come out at 1.21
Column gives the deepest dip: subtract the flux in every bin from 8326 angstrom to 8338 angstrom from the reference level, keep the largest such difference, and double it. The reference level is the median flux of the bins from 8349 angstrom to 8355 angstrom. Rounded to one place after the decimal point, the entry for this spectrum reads 2.4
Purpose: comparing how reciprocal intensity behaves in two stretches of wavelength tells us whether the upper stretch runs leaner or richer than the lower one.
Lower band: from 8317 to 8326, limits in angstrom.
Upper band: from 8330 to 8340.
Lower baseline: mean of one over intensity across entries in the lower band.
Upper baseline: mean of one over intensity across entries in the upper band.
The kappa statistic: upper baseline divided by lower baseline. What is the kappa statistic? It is 1.00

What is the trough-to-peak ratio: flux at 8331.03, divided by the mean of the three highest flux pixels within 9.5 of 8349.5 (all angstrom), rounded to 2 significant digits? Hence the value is 0.97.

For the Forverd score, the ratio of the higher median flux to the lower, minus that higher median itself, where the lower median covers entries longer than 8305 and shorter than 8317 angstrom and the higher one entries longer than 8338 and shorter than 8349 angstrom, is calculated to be -15.3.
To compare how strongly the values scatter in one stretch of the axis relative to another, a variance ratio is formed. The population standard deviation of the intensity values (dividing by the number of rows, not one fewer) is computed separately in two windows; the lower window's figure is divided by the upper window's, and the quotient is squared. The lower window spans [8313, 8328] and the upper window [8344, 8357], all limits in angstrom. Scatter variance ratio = 1.2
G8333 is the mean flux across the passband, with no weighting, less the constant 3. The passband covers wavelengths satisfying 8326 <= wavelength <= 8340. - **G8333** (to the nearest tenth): 13.3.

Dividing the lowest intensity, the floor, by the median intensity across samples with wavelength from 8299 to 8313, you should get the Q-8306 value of 0.949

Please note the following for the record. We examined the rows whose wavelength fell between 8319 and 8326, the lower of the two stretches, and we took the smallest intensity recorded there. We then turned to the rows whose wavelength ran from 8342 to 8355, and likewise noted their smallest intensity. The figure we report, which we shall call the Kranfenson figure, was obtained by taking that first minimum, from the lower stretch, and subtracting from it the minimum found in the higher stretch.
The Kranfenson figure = -0.10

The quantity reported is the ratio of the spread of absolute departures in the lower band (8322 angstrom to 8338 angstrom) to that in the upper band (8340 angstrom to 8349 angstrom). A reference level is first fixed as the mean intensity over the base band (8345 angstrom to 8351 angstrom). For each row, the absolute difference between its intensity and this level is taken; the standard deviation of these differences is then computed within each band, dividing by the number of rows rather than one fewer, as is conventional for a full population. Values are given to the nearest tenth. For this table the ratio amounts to 1.0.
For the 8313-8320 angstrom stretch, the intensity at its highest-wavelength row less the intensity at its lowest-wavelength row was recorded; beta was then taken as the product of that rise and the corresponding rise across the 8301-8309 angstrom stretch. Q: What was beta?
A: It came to 0.36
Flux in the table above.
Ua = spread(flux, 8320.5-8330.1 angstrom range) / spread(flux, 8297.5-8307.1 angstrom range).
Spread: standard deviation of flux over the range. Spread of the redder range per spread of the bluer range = 1.3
